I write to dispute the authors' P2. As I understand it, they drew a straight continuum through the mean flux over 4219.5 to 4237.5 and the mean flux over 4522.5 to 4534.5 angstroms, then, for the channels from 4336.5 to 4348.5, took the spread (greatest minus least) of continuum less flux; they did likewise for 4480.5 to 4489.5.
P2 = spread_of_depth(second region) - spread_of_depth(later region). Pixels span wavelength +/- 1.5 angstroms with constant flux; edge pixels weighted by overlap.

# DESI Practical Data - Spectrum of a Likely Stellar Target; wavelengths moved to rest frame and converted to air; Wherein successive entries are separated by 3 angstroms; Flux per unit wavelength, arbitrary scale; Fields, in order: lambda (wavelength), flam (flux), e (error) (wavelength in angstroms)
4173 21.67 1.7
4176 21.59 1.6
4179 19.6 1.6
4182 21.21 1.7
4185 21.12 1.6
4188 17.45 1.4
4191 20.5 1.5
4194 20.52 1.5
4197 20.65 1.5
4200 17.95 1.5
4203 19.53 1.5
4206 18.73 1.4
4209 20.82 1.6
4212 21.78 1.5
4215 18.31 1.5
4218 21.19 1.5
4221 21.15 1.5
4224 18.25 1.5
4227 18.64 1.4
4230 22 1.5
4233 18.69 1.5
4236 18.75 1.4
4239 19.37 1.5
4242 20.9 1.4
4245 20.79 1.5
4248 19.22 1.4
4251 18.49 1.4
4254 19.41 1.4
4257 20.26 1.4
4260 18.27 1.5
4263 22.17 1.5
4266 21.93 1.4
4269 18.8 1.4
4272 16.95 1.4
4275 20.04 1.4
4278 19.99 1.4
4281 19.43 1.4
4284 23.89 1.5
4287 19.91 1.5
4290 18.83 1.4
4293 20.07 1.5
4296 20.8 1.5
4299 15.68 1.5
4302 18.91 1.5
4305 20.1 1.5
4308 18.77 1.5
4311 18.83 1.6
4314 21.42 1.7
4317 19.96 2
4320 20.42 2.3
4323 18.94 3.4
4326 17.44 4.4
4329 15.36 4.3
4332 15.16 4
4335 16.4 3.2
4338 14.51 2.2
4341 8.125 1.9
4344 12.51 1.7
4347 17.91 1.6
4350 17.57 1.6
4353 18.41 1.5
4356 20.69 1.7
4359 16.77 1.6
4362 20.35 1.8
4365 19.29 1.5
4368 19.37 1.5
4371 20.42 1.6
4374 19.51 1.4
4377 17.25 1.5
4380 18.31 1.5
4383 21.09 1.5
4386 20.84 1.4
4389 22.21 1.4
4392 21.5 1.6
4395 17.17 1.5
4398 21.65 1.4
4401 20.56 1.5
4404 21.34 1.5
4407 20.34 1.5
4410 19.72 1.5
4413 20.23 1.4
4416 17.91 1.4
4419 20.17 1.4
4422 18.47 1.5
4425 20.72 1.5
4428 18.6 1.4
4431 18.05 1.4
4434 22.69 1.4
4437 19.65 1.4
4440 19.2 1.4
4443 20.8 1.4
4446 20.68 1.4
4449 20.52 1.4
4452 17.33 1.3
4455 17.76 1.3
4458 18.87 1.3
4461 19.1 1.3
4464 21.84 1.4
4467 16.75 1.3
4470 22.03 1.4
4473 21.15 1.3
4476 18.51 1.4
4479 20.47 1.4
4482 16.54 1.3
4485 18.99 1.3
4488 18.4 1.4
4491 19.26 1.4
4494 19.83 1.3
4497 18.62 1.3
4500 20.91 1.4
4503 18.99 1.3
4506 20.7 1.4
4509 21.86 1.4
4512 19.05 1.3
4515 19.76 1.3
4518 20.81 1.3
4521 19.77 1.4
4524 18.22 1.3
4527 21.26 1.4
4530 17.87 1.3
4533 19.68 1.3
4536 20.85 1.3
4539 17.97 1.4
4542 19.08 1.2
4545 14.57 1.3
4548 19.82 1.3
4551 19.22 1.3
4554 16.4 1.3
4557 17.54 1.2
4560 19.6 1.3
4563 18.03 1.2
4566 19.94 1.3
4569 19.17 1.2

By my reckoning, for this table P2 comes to 7.3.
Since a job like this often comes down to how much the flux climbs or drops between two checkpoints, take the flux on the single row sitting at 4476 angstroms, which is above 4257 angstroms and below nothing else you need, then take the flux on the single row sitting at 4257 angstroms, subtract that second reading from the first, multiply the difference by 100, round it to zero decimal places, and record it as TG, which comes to -175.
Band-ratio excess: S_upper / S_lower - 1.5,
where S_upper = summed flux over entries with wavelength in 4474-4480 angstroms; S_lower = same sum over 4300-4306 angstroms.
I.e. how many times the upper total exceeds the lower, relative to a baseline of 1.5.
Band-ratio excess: -0.501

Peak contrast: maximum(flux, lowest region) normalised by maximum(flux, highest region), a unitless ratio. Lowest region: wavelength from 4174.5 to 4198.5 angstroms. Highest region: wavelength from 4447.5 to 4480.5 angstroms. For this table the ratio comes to 0.98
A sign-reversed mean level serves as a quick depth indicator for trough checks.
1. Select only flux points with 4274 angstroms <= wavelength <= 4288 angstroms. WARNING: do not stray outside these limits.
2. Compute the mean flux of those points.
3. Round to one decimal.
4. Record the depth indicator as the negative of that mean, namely -20.7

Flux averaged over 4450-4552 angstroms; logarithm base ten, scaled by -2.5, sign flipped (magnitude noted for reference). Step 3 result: 3.21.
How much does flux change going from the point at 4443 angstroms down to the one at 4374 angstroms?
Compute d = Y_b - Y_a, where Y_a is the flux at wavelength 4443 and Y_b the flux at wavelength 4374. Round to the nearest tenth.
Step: -1.3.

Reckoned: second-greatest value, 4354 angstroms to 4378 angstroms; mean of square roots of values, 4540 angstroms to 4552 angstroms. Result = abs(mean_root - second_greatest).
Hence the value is 16.2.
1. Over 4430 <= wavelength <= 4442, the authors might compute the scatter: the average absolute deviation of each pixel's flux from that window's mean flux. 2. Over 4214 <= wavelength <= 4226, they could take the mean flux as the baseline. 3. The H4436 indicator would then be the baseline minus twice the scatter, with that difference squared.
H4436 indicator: 287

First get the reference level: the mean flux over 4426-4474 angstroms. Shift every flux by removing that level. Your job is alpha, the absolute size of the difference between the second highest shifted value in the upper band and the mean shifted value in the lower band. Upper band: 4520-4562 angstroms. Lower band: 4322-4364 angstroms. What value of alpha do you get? 4.4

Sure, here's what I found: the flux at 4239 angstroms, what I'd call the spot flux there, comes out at 19.37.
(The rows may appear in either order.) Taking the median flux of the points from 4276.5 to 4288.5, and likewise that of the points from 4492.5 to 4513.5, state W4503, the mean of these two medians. 19.9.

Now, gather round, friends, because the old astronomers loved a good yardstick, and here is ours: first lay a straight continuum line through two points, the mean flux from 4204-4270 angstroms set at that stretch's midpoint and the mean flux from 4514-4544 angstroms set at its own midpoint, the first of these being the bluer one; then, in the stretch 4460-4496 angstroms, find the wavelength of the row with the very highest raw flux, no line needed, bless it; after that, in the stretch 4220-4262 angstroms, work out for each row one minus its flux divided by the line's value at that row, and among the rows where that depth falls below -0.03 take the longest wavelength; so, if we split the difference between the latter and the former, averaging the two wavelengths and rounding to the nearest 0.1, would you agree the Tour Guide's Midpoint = 4357.5 angstroms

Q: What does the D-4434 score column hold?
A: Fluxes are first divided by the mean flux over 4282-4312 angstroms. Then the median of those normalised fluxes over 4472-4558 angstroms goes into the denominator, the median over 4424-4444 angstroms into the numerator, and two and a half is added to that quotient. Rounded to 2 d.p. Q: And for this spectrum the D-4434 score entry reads 3.52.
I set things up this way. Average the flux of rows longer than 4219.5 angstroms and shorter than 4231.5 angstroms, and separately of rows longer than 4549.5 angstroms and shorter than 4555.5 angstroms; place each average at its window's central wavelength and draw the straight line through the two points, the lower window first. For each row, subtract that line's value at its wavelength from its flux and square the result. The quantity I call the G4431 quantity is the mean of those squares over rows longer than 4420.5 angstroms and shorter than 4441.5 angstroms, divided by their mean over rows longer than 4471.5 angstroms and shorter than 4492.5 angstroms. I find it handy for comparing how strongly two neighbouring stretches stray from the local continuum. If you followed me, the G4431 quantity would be 1.32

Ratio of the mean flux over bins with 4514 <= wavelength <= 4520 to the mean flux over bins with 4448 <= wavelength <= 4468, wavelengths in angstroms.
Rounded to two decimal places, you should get 1.07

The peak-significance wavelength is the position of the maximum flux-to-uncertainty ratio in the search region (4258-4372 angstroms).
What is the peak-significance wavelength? 4284 angstroms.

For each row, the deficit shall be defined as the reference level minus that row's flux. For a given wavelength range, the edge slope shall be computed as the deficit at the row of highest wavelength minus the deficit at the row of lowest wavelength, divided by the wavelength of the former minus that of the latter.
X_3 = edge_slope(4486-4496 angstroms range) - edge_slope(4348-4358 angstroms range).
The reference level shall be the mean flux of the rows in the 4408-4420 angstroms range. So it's 0.3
